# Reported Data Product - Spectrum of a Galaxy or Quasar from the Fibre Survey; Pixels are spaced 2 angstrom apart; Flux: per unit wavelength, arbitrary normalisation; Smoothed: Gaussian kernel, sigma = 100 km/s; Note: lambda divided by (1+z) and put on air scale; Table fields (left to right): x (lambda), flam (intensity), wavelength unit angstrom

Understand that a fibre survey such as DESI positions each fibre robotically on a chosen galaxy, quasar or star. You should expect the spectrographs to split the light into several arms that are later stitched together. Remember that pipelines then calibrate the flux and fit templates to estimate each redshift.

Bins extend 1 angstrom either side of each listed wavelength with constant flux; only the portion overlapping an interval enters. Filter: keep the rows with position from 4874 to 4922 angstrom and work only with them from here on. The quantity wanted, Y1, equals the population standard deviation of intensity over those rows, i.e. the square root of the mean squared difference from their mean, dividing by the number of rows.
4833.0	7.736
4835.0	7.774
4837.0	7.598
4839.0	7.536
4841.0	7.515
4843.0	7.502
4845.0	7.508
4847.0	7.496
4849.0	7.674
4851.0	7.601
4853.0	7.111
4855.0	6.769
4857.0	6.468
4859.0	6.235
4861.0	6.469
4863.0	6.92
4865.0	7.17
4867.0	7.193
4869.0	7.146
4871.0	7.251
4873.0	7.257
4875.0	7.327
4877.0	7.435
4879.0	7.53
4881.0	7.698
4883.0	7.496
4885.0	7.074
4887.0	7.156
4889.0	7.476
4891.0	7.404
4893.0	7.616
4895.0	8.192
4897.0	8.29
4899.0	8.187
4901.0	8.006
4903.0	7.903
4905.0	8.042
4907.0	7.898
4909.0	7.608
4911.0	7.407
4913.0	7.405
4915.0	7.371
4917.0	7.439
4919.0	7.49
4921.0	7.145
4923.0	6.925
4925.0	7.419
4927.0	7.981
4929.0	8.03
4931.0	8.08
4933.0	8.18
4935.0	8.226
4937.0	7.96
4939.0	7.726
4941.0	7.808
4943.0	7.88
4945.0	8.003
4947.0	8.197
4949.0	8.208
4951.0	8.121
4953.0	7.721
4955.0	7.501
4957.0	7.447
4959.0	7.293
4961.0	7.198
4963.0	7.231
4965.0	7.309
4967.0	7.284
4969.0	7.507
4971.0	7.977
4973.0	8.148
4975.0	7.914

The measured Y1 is 0.34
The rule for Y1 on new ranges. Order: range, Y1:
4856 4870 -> 0.37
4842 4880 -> 0.40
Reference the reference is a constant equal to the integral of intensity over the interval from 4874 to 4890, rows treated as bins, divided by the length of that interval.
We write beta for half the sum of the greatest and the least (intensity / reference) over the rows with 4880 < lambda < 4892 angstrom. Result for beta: 0.998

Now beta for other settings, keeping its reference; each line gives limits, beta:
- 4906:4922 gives 1.017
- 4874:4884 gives 1.015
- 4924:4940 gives 1.057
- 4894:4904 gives 1.094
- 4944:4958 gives 1.058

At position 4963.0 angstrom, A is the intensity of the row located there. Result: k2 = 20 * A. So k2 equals 145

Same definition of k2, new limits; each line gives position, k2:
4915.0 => 147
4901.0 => 160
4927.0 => 160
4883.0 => 150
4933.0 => 164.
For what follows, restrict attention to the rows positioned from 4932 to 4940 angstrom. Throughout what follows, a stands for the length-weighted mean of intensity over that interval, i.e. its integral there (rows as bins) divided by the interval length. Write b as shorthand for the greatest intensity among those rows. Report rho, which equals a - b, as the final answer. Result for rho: -0.2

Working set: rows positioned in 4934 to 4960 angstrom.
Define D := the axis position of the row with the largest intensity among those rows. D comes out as 4935.0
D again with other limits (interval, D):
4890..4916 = 4897.0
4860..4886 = 4881.0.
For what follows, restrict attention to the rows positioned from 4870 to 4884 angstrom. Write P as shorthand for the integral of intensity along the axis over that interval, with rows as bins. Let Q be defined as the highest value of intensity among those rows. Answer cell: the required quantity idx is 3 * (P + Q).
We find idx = 335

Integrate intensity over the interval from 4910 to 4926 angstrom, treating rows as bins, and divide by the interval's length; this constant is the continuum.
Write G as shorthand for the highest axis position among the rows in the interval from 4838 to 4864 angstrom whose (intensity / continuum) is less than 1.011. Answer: 4863.0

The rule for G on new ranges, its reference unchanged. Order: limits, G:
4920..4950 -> 4923.0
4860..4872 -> 4871.0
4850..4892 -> 4891.0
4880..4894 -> 4891.0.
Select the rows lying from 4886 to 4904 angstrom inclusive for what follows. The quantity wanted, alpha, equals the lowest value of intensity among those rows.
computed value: 7.156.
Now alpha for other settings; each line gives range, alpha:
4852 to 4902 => 6.235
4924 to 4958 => 7.419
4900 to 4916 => 7.371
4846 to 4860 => 6.235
